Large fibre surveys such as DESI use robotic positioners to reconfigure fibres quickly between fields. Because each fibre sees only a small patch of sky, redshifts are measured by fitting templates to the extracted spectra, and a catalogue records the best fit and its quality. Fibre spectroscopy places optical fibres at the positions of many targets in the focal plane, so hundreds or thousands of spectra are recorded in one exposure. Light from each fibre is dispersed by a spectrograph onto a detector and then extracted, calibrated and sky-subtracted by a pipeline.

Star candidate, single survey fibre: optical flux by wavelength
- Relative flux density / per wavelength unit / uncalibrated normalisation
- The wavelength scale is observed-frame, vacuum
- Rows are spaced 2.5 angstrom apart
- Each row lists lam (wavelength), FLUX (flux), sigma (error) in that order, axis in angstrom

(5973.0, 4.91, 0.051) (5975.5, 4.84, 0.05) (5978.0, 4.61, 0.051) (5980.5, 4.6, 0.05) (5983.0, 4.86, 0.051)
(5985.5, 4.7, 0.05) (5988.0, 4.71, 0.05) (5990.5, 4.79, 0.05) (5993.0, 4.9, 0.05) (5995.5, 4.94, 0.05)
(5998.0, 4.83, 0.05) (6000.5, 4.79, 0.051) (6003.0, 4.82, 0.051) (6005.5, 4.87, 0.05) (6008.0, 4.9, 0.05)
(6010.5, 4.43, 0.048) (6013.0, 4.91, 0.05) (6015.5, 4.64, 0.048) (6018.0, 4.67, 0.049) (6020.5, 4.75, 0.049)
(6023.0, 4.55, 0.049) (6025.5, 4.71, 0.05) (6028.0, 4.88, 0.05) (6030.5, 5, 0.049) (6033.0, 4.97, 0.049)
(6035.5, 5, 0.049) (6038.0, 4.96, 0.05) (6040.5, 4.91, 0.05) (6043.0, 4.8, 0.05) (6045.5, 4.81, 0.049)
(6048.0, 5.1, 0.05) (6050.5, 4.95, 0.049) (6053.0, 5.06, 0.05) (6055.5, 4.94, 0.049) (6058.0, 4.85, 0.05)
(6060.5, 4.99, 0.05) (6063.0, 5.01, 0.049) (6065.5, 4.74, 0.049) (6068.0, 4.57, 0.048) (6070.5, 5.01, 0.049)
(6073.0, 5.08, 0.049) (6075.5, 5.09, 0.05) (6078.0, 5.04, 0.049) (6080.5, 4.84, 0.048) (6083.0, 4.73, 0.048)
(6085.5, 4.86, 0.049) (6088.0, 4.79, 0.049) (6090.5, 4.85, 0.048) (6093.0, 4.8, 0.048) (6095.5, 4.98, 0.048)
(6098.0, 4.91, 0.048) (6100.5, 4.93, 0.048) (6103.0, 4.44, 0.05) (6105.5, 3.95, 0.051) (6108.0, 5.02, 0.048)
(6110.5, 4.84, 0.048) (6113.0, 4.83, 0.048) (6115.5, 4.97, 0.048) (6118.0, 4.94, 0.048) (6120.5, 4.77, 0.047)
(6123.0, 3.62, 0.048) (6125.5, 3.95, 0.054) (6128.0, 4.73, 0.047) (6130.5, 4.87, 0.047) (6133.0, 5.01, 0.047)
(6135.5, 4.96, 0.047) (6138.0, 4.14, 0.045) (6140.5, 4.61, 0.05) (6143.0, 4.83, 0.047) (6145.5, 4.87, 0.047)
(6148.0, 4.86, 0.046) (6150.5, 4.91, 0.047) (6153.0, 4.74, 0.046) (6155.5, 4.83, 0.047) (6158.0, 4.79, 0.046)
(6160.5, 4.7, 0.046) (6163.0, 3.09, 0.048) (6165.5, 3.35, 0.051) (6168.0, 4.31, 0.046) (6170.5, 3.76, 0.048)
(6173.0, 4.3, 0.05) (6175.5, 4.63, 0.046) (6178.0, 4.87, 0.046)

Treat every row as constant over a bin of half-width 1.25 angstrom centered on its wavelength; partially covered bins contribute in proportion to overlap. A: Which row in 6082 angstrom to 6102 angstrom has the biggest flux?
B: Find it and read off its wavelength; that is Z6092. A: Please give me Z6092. 6095.5 angstrom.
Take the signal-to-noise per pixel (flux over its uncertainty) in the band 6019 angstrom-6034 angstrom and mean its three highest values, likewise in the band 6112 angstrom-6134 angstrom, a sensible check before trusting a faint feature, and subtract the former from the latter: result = 4.2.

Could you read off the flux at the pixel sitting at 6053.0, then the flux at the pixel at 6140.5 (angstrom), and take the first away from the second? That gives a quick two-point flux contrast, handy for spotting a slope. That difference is -0.45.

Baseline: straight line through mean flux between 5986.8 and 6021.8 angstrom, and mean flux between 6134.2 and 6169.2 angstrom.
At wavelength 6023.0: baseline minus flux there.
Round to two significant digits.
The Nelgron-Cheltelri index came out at 0.20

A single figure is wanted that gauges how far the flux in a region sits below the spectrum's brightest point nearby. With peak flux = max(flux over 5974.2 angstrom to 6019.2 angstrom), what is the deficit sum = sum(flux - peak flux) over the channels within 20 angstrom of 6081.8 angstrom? -1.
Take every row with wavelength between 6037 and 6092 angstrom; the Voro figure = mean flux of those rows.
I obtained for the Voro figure 4.9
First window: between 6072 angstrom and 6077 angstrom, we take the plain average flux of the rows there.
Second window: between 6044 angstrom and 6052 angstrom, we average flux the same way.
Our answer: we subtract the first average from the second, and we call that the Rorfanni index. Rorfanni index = -0.13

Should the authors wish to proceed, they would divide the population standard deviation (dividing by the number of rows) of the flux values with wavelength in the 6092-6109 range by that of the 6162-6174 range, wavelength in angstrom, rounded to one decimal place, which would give 0.7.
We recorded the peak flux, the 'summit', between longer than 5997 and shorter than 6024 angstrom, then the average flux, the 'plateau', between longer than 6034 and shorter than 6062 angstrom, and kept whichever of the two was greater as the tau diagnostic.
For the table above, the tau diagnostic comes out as 4.94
